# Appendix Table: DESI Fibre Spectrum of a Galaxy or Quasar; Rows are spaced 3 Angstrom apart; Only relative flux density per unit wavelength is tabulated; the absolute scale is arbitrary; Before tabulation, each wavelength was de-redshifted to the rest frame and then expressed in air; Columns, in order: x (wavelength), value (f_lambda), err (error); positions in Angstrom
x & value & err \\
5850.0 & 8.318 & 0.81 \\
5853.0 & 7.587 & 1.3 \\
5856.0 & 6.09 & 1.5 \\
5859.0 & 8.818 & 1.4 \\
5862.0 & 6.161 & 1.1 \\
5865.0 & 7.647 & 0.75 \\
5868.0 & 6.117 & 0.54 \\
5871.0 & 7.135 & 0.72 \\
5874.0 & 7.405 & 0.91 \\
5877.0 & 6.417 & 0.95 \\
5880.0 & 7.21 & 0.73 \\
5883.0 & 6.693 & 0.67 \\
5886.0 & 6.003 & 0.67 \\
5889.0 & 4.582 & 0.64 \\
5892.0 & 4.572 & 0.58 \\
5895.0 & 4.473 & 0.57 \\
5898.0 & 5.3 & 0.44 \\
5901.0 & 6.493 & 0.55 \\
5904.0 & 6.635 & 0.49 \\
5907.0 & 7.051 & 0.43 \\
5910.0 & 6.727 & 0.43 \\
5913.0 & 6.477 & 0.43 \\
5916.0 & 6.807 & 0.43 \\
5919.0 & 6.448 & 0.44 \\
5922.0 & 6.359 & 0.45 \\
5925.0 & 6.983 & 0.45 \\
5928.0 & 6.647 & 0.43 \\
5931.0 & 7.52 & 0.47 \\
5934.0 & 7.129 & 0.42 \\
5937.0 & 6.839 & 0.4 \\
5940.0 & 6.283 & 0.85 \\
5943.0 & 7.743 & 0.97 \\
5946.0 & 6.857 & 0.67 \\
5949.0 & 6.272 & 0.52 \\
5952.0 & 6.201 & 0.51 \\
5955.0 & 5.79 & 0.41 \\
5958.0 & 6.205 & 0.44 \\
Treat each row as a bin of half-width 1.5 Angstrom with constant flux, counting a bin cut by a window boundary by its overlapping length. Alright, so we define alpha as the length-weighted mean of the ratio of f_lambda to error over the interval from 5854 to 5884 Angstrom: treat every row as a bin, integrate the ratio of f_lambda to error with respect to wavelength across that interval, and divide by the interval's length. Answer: 8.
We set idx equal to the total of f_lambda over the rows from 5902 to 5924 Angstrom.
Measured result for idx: 47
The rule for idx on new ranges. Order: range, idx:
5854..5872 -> 42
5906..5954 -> 108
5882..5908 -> 52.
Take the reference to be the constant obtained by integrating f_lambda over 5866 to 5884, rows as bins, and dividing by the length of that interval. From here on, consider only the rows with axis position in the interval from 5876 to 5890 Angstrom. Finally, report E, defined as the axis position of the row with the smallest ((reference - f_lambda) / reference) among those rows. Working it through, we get 5880.0 Angstrom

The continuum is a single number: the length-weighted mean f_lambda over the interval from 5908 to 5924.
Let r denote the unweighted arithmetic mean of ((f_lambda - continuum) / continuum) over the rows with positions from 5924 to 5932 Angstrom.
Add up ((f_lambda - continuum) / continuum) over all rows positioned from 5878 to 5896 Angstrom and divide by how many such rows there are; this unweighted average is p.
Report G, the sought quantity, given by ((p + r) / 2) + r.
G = 0.03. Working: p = -0.15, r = 0.07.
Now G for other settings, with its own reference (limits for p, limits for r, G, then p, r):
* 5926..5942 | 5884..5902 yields -0.29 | 0.04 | -0.21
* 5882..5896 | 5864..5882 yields -0.01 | -0.20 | 0.06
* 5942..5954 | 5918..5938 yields 0.07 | 0.03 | 0.04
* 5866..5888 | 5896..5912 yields -0.03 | 0.02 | -0.02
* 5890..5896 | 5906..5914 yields -0.12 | -0.31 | 0.02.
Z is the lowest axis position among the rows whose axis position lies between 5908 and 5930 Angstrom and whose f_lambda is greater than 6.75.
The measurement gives 5916.0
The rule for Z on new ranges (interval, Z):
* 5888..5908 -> 5907.0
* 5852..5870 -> 5853.0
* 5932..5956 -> 5934.0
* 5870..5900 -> 5871.0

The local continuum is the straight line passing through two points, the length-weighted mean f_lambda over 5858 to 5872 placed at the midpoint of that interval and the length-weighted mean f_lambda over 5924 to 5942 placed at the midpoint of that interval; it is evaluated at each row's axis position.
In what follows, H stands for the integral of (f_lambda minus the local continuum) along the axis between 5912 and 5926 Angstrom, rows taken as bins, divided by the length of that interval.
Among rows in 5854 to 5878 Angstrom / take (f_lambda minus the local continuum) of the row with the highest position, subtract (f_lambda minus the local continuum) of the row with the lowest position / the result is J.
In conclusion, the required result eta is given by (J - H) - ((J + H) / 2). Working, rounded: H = -0.36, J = 0.4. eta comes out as 0.7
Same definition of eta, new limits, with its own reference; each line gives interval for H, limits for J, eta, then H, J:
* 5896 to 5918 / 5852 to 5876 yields 0.8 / -0.55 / -0.1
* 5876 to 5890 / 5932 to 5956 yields 0.6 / -0.84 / -1.3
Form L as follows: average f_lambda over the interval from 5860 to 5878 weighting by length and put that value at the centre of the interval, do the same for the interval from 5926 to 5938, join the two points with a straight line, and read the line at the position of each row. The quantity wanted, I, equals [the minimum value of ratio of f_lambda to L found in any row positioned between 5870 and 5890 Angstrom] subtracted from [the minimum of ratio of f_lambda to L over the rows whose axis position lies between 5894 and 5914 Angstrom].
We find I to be -0.02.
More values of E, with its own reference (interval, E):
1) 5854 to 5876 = 5859.0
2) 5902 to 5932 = 5931.0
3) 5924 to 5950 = 5943.0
